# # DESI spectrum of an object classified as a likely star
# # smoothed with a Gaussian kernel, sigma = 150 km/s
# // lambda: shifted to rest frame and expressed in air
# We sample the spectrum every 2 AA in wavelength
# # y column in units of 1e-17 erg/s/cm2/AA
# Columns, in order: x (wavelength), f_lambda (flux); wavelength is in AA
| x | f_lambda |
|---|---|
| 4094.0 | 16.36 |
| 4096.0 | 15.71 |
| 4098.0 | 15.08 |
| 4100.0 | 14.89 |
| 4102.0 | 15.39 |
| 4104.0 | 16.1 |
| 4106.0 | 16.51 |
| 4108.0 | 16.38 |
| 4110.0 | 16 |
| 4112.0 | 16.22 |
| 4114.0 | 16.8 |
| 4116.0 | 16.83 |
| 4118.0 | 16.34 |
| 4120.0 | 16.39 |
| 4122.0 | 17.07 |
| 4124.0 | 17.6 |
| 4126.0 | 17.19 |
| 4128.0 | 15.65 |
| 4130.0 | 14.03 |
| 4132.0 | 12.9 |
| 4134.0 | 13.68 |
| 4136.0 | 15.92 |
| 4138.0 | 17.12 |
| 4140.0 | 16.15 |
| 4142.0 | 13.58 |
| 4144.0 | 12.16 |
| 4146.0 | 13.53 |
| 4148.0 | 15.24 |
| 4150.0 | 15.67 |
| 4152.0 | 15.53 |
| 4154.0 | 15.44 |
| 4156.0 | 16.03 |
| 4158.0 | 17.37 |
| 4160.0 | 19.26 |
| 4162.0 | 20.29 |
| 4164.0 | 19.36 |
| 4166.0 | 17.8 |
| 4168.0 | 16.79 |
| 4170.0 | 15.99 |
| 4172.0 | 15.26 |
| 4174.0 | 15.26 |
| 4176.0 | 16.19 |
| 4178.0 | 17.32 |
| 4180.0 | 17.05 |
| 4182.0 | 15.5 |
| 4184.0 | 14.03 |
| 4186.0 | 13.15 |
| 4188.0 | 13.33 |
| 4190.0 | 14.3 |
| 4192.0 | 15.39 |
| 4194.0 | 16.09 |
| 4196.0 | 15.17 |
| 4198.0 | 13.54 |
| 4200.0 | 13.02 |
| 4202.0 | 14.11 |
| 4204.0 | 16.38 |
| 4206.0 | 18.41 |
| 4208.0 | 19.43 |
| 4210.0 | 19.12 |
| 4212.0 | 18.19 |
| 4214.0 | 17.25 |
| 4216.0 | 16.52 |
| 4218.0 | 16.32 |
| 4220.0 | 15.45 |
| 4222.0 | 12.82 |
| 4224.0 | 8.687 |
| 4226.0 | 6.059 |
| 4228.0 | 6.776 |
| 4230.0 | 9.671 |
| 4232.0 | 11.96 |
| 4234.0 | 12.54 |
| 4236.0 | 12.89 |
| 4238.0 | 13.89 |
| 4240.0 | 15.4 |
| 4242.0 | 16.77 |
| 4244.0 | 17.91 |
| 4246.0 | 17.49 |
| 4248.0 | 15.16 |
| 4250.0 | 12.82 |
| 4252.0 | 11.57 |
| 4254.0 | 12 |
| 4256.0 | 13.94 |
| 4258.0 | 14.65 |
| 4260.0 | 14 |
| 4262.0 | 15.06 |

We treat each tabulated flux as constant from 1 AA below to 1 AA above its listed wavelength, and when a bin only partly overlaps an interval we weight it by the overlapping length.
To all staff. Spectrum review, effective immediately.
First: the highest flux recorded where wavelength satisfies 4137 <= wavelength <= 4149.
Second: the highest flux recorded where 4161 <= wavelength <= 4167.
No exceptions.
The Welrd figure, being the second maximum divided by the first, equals 1.19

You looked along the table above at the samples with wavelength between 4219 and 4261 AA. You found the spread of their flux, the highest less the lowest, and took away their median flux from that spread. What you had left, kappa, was -1.0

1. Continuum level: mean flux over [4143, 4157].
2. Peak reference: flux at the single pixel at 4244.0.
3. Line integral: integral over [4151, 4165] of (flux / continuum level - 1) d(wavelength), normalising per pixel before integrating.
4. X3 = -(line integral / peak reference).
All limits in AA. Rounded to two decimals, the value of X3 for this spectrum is -0.15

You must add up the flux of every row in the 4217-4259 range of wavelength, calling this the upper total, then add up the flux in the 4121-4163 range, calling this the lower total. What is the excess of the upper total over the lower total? -57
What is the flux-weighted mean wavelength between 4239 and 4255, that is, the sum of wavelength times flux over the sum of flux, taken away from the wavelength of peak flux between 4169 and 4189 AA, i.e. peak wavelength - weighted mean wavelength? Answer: -68.4 AA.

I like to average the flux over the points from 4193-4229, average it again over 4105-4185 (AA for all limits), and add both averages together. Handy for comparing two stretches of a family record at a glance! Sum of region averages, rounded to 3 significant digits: 30.7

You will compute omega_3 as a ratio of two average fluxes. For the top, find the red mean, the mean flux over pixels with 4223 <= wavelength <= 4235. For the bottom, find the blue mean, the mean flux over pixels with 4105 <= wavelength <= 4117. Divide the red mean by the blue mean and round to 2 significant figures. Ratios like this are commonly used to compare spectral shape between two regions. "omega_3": 0.56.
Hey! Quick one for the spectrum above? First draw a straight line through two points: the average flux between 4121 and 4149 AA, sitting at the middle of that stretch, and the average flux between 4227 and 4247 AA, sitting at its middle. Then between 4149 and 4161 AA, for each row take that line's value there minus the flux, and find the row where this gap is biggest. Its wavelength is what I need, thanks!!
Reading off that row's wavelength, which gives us 4154.0 AA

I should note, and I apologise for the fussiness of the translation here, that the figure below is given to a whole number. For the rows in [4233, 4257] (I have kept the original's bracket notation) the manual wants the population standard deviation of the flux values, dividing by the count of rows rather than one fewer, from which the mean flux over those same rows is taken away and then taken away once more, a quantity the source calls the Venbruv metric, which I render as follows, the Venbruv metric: -27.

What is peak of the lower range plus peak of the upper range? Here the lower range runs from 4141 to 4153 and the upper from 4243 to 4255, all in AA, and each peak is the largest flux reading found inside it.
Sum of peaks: 33.6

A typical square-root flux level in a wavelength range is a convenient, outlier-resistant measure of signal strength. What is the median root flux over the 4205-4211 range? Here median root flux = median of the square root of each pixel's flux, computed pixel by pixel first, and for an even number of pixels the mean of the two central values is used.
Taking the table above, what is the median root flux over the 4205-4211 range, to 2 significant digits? 4.4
